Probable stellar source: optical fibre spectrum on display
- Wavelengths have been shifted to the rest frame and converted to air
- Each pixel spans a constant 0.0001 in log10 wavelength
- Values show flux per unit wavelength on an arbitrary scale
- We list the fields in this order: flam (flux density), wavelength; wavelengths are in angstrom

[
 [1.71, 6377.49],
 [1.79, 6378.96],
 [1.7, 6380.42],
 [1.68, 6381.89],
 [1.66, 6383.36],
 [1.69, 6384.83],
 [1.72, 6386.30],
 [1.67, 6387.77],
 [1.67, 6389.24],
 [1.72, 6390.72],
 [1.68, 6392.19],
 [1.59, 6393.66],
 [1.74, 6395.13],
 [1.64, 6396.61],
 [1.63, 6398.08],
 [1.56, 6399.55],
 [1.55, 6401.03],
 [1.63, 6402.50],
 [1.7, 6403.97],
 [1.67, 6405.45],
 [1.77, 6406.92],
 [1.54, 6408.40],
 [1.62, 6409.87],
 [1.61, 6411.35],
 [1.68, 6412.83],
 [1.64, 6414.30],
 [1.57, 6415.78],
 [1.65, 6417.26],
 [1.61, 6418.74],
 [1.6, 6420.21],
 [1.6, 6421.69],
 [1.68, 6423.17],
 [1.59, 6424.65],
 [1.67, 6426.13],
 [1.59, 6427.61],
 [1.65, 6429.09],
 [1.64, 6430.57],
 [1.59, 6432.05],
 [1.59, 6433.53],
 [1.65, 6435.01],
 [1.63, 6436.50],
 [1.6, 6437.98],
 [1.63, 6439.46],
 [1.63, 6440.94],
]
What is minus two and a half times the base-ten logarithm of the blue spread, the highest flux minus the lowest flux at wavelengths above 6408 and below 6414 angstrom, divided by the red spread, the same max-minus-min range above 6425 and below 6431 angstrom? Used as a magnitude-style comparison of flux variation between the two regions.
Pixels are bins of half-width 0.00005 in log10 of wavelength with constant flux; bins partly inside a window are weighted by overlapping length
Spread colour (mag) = -0.6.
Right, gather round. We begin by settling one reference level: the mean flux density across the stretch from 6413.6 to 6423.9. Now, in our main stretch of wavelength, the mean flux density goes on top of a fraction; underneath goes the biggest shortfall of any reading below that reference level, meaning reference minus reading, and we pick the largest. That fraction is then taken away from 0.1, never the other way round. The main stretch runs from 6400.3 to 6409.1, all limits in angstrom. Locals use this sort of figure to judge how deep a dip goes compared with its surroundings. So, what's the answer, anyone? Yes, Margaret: -20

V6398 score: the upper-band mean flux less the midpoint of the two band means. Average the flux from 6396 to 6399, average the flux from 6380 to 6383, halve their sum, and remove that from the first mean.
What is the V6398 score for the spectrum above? -0.03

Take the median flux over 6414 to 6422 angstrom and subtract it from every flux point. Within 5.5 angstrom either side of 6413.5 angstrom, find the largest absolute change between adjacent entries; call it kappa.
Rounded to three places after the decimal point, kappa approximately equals 0.080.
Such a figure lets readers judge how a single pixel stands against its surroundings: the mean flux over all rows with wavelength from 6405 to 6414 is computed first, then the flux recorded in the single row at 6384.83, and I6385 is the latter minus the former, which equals 0.042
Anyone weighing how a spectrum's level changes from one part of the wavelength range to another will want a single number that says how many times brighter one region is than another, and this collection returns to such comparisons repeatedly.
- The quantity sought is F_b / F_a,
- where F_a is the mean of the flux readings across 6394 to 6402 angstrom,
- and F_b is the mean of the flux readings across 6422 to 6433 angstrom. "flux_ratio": 1.00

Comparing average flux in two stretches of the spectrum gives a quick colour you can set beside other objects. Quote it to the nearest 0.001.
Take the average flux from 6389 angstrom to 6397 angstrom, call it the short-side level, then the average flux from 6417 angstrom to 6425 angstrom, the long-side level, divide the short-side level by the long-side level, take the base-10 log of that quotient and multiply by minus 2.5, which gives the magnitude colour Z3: -0.034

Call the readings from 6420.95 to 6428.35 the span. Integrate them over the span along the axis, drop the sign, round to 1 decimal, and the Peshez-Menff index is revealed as 12.0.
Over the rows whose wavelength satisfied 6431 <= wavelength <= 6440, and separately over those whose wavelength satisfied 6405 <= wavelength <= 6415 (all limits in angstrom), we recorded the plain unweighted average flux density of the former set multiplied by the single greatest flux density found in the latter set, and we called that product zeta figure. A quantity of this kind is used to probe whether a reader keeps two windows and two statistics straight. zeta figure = 2.86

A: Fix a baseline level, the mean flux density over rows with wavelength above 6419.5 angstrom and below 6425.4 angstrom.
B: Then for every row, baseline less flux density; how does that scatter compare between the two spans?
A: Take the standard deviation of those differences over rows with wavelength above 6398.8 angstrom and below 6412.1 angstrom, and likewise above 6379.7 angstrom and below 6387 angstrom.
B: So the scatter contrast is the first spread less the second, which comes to 0.05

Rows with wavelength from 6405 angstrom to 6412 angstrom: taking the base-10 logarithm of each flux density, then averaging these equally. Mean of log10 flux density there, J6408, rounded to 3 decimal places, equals 0.215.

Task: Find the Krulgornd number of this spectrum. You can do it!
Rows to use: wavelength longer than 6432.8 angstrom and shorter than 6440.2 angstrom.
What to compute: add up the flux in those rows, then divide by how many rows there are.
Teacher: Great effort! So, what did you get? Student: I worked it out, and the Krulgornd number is 1.62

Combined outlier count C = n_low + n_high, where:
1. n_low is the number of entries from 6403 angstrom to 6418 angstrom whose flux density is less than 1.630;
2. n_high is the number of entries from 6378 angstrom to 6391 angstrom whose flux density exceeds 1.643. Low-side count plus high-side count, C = 13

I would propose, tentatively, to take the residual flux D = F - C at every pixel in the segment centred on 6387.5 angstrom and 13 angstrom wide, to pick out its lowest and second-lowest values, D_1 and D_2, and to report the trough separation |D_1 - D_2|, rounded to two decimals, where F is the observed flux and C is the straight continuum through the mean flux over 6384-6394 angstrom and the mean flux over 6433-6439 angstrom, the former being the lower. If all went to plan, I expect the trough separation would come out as 0.06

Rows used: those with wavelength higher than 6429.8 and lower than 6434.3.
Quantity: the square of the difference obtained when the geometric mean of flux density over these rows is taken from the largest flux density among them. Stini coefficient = 0.0011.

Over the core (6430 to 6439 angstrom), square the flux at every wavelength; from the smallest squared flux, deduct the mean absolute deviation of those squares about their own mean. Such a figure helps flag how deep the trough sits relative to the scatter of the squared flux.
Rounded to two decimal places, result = 2.45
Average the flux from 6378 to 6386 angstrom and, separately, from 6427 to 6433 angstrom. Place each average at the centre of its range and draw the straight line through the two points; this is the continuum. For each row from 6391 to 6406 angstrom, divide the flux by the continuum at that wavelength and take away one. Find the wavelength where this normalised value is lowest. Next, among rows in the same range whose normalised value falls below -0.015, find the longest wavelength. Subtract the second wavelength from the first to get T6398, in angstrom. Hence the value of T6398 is -1.5 angstrom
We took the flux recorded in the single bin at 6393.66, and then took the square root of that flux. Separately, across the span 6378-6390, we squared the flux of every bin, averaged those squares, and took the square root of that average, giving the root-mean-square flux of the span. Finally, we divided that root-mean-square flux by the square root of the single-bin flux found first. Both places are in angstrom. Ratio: 1.35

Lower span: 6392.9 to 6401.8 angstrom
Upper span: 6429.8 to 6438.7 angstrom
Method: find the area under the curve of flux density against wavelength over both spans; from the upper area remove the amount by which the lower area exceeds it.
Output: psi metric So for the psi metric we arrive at 14.4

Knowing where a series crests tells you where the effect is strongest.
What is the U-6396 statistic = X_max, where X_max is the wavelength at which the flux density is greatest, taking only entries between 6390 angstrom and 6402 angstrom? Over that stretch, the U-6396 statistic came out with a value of 6395.13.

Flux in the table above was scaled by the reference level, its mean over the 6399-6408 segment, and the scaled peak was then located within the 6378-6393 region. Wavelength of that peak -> 6378.96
